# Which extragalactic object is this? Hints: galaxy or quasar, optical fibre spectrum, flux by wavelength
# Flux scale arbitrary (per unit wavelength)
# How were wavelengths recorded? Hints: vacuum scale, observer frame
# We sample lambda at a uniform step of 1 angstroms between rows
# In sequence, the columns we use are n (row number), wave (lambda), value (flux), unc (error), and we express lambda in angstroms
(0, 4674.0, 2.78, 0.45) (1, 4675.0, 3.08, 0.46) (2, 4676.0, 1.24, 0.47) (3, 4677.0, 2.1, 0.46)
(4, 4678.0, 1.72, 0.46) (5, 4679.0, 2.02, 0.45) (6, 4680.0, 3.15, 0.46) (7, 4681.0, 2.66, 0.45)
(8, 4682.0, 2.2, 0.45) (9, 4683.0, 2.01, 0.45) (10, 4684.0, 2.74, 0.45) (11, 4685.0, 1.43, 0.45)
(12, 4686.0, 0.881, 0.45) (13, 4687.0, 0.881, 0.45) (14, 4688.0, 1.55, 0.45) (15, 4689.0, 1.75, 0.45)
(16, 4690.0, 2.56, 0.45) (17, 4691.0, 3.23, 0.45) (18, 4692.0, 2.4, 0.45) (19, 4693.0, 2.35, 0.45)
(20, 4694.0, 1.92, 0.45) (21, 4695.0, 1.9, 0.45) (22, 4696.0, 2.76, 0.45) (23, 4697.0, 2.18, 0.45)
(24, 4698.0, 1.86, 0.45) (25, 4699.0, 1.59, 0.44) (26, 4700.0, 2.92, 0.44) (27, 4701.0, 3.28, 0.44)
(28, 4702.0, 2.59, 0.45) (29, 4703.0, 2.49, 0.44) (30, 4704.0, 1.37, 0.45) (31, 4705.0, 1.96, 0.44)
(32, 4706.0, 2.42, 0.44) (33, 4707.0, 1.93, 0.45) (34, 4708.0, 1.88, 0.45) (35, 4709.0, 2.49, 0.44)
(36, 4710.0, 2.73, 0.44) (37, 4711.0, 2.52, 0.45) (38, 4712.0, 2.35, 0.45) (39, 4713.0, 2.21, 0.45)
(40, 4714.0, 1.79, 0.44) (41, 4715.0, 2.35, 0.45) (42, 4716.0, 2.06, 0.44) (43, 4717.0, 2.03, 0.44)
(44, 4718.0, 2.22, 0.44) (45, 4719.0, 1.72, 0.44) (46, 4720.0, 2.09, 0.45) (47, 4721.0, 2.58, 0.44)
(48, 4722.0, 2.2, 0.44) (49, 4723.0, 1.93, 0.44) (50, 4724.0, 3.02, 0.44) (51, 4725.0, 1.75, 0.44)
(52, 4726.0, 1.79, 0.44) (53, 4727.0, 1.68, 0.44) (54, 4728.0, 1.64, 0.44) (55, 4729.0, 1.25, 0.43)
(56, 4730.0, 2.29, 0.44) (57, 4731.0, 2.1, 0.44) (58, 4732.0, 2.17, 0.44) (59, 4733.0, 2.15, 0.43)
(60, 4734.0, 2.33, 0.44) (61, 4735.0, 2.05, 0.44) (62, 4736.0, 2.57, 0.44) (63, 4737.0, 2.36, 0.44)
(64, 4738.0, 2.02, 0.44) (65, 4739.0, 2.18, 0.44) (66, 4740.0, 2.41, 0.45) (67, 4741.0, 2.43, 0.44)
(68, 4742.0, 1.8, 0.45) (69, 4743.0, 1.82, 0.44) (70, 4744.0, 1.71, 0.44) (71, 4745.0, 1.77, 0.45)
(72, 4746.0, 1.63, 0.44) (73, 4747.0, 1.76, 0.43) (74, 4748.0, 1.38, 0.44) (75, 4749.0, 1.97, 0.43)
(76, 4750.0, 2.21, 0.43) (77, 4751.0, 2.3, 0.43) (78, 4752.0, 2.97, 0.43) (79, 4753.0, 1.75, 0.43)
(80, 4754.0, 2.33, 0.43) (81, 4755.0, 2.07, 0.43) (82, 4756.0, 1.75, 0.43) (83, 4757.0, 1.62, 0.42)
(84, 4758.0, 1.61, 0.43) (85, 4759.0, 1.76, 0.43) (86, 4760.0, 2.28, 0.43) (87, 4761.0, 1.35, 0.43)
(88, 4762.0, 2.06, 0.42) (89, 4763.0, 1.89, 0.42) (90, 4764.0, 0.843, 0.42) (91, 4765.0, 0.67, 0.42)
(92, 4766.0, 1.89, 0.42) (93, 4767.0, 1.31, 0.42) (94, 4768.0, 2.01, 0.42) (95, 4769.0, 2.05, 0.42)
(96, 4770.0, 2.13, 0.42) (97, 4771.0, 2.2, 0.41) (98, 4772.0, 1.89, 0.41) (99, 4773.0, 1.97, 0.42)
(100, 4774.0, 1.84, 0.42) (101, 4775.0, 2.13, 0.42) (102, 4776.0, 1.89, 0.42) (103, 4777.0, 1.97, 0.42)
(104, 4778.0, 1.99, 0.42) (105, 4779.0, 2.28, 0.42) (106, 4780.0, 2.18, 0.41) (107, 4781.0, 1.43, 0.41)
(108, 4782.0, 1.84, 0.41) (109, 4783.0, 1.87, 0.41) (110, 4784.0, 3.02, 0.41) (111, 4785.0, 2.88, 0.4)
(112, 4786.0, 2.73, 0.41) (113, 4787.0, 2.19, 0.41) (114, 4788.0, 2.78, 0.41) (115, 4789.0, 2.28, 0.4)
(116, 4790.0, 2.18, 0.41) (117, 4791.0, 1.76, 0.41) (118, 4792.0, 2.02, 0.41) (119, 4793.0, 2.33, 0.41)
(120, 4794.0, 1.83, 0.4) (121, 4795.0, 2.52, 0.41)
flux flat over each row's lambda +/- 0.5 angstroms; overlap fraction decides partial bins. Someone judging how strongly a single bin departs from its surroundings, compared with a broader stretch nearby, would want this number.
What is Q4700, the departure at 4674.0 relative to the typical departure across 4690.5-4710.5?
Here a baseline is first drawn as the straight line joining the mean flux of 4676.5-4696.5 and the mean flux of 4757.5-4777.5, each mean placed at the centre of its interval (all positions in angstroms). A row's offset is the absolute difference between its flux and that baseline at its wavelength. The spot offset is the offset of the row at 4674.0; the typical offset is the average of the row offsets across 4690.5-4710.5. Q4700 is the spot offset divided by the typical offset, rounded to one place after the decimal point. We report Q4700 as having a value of 1.4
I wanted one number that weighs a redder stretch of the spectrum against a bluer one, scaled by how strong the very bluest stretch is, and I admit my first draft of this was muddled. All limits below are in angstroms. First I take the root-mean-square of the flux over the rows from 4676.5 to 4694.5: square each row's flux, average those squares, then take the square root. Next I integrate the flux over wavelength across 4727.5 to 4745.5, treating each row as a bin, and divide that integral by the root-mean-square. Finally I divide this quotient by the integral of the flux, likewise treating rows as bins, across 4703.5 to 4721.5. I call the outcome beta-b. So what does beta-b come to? 0.44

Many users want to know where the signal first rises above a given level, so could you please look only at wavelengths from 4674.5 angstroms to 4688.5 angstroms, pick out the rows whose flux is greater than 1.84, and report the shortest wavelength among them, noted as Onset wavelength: 4675.0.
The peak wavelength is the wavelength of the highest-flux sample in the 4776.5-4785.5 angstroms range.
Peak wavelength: 4784.0 angstroms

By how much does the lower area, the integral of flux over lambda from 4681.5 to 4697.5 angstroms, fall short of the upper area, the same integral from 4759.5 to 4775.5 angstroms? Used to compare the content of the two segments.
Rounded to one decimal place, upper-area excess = -4.2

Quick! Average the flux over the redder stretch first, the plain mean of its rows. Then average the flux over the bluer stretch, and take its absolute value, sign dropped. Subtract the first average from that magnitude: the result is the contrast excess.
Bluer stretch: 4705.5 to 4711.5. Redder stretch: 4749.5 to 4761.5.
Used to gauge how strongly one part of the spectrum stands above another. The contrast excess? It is 0.33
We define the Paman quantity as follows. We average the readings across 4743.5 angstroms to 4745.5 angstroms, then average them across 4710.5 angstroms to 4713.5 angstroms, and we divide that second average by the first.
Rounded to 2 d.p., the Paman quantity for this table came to 1.36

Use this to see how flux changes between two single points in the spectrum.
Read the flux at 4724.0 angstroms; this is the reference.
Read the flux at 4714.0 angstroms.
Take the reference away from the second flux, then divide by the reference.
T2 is -0.4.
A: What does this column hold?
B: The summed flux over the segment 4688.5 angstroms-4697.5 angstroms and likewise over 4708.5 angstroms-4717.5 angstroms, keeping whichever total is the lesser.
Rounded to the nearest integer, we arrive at 21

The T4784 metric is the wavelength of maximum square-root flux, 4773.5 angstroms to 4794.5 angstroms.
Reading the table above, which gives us 4784.0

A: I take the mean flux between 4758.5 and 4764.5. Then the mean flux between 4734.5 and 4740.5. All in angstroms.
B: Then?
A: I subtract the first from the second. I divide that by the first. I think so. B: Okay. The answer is 0.33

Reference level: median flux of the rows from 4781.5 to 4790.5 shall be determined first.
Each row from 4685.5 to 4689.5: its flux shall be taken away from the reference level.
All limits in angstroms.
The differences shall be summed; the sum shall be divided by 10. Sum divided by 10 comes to 0.4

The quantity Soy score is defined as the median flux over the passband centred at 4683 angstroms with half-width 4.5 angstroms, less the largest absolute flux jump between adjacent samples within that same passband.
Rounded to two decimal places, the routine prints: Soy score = 0.71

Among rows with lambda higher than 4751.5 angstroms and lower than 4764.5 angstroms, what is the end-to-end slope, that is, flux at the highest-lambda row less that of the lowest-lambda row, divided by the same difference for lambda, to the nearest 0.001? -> -0.177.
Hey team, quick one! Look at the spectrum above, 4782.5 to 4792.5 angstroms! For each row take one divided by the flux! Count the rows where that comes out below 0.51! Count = 8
